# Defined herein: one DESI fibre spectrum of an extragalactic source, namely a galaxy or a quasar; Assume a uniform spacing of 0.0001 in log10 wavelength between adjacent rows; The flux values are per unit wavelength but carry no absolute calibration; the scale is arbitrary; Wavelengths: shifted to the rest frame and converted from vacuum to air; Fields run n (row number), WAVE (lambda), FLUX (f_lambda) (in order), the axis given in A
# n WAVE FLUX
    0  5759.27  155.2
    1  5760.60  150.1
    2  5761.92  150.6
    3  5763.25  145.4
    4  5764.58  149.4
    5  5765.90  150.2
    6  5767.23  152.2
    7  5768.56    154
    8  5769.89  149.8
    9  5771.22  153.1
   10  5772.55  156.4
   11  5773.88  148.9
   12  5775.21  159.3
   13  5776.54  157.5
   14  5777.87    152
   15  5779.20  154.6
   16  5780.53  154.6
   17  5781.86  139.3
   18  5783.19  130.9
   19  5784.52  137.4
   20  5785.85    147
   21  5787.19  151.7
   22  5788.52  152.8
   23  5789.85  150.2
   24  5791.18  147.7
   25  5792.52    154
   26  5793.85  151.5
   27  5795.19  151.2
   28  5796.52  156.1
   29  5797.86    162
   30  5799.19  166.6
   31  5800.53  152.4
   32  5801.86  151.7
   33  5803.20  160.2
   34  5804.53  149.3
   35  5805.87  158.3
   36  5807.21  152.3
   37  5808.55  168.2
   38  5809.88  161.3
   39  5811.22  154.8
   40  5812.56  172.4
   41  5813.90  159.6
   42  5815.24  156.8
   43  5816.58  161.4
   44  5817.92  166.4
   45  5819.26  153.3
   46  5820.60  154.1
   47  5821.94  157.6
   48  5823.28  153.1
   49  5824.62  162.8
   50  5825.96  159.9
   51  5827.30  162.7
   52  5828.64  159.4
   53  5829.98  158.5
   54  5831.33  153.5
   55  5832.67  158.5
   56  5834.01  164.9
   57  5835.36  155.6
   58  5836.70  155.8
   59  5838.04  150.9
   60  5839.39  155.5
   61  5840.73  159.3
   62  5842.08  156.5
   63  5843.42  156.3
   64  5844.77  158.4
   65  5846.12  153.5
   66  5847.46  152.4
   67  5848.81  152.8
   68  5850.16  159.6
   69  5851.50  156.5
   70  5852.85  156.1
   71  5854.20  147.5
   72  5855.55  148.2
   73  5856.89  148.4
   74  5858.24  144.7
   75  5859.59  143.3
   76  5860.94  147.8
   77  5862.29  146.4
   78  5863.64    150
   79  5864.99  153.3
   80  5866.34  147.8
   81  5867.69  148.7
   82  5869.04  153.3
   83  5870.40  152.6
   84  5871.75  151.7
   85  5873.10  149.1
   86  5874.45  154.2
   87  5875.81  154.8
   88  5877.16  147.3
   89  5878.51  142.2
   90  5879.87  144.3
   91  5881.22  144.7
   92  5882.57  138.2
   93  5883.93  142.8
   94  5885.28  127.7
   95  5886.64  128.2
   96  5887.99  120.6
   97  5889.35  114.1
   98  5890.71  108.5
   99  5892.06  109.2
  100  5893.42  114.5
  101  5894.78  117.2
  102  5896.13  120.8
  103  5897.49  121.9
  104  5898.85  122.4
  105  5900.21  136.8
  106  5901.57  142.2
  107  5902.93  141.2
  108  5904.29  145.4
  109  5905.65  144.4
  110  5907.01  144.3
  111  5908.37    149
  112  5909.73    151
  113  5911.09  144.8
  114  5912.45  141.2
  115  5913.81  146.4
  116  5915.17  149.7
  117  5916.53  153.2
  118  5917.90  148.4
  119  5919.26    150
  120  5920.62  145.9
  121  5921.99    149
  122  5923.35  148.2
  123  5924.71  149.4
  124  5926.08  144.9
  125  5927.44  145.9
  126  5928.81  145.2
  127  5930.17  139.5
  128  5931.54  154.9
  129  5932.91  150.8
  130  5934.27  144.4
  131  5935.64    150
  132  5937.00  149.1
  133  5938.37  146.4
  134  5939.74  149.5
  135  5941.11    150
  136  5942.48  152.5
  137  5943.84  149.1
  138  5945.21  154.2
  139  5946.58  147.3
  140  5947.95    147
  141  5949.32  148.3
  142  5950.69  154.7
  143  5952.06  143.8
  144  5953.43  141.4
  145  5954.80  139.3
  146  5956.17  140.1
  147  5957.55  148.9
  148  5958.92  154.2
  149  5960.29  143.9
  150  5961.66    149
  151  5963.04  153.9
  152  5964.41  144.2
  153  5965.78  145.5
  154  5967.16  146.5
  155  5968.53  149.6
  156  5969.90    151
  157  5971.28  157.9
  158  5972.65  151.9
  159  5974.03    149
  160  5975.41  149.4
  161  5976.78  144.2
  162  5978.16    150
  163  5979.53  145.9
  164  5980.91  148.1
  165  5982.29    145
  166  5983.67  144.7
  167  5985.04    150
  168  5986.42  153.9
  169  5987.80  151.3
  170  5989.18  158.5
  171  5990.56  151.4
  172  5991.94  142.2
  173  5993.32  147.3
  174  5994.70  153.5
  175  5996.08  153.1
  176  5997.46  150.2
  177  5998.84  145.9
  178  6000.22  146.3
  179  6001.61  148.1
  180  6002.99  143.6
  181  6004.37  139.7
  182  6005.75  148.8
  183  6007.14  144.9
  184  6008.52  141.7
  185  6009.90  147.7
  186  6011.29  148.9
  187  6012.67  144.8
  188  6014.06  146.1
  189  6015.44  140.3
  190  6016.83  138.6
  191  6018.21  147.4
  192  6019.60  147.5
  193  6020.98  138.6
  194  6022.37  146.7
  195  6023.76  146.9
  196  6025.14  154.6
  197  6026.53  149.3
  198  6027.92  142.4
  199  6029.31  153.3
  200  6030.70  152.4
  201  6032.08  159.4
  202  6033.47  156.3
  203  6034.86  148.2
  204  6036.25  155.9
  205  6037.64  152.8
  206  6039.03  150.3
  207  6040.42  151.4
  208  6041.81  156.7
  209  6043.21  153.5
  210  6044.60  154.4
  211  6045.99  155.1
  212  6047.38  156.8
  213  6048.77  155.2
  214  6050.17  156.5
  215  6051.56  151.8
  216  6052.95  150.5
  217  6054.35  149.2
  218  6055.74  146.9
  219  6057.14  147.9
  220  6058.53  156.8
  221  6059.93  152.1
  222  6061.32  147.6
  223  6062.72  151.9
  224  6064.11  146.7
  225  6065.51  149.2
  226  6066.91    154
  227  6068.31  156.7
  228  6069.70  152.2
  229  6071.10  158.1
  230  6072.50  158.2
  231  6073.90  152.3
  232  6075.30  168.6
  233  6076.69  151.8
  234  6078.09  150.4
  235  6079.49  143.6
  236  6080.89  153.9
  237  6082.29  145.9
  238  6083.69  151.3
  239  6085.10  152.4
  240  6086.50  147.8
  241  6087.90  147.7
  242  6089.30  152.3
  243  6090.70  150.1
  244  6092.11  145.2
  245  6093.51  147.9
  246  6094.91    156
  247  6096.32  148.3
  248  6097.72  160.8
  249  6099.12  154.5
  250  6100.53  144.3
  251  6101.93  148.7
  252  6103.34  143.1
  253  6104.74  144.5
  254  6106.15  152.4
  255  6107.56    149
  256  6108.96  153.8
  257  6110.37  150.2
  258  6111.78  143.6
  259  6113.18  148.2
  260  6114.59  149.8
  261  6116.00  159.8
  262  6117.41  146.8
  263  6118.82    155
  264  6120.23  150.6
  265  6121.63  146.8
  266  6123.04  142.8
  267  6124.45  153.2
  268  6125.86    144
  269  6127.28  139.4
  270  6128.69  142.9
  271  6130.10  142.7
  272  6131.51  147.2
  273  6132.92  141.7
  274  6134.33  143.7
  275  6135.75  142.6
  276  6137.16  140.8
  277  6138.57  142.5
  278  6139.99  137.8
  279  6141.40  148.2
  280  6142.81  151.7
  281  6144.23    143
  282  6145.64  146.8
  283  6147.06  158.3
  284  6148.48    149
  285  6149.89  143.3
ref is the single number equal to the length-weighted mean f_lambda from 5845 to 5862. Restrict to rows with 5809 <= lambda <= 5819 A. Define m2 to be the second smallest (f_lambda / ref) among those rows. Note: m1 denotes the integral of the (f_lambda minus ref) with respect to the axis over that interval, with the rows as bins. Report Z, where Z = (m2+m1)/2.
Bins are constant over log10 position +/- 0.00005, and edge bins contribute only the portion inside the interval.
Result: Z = 54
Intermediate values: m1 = 106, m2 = 1.04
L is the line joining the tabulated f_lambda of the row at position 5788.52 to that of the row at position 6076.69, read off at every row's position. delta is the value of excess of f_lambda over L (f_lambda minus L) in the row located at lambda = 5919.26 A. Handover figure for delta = -2.3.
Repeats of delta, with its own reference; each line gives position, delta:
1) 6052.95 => -1.4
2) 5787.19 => -1.1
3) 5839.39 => 2.9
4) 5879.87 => -8.2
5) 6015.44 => -11.7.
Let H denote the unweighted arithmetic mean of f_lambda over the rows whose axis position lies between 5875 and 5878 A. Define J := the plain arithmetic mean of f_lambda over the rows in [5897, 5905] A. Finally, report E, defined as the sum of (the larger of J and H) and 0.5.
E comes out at 152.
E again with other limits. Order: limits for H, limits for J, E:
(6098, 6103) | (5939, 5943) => 151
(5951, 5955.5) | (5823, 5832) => 159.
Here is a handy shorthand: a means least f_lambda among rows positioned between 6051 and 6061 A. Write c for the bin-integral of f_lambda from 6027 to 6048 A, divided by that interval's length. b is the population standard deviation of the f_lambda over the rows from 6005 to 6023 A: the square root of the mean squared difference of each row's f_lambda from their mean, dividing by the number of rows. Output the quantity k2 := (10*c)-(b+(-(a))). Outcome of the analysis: 1675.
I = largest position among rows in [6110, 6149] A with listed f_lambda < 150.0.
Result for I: 6148.48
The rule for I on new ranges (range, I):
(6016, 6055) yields 6054.35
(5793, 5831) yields 5804.53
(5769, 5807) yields 5804.53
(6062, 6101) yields 6100.53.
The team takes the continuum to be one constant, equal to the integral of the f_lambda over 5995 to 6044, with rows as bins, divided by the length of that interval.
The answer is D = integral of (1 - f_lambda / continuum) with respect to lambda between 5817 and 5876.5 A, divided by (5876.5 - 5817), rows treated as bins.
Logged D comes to -0.039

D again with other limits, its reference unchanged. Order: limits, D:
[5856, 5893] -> 0.049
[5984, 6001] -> -0.012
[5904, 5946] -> 0.003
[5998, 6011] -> 0.021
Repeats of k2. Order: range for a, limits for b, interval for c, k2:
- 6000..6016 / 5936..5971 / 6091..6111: 1634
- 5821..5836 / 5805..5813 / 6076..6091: 1643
